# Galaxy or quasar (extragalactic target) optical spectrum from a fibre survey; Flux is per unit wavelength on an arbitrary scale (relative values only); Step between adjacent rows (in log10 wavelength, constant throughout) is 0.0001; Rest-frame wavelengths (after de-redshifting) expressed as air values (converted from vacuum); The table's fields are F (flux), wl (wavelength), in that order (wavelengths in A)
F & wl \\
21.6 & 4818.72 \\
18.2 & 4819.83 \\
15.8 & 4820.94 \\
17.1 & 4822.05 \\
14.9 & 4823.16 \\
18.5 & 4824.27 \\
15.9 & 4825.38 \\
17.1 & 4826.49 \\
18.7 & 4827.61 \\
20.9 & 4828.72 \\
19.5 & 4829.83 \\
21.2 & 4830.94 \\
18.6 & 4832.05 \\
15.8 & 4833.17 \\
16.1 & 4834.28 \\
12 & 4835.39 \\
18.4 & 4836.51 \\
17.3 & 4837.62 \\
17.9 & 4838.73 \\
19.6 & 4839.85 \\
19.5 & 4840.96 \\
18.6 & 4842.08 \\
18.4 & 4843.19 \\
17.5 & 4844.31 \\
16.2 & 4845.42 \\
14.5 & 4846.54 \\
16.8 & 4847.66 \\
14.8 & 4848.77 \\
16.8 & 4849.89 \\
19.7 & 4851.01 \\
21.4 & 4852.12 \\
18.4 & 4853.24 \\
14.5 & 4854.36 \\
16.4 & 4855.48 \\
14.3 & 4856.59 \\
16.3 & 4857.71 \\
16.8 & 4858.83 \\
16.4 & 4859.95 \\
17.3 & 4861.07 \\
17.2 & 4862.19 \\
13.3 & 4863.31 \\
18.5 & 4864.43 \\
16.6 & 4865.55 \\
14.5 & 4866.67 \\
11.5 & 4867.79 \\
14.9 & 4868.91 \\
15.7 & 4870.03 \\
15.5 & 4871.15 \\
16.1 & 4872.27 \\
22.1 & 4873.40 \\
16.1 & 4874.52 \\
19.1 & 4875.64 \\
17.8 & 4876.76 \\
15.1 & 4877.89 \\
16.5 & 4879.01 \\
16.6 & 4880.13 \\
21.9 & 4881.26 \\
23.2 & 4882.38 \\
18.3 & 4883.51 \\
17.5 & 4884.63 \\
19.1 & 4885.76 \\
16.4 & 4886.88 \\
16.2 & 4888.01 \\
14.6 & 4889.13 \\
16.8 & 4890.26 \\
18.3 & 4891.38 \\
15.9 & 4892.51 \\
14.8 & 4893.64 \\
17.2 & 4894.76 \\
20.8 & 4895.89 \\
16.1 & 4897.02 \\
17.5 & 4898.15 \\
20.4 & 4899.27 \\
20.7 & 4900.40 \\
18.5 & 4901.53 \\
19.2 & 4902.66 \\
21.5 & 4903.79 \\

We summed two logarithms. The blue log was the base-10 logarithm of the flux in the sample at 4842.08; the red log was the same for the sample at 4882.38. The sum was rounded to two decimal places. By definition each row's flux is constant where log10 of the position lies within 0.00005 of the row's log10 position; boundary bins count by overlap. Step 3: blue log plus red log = 2.64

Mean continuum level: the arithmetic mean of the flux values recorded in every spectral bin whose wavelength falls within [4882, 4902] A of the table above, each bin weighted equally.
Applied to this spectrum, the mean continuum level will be 17.9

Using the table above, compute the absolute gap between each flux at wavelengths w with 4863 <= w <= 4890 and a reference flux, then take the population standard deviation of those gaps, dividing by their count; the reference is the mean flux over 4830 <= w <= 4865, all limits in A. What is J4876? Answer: 1.67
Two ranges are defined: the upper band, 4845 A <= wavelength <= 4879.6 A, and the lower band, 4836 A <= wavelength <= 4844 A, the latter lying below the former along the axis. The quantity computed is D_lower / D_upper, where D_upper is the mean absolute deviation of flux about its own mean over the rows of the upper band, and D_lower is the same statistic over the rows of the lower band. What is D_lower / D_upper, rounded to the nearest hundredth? 0.39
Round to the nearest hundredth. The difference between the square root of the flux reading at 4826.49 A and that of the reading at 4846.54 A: 0.33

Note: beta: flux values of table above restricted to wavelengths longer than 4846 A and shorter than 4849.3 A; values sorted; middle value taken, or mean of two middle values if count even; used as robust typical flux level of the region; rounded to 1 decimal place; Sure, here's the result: 14.8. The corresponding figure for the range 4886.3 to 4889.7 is 16.2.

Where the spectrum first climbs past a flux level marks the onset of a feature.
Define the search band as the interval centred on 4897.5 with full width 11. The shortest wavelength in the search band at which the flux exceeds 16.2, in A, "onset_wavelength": 4894.76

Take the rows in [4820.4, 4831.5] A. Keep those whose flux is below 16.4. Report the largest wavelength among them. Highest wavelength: 4825.38 A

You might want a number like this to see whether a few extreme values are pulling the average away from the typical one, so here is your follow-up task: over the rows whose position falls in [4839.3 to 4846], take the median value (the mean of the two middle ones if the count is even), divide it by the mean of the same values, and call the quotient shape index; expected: 1.011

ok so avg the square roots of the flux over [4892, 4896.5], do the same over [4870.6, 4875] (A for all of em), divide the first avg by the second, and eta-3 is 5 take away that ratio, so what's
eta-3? 4.01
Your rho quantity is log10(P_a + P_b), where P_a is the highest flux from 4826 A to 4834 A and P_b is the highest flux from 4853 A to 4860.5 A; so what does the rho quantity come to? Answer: 1.598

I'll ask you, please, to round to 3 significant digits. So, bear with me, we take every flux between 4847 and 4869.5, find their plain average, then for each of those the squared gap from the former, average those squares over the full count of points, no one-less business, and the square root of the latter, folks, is 2.19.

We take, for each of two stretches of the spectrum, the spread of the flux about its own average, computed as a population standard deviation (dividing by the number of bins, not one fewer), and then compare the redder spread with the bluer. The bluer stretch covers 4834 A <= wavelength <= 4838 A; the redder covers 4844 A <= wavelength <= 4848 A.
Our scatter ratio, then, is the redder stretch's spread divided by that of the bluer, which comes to 0.46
